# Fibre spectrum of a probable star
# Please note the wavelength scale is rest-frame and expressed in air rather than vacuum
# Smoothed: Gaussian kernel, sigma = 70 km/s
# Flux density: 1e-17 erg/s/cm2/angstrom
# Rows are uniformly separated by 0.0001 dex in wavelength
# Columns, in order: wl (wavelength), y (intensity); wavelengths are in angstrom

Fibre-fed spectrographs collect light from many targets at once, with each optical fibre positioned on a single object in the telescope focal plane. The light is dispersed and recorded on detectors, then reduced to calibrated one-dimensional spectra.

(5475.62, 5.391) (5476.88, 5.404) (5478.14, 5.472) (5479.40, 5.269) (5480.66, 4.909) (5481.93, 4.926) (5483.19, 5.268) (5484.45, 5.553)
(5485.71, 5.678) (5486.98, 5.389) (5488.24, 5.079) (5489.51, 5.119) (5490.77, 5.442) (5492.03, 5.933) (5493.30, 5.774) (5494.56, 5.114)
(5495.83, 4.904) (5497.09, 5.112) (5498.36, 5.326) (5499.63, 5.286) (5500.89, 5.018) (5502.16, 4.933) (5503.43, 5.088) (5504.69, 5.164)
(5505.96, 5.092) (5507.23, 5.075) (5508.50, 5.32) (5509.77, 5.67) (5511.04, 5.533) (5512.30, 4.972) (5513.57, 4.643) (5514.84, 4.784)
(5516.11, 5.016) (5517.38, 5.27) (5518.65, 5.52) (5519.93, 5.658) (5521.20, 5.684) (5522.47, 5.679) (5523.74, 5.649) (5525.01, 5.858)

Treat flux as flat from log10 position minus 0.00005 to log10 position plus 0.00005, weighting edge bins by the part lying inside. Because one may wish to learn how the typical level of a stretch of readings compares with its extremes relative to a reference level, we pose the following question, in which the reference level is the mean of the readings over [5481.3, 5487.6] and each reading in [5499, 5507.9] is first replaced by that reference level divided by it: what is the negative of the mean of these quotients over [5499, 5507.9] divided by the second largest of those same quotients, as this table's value -0.986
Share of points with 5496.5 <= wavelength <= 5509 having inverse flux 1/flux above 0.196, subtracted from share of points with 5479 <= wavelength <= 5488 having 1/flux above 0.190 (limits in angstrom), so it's -0.2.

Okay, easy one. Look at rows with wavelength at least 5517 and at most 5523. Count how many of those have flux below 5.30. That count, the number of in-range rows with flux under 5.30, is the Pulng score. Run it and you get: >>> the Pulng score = 1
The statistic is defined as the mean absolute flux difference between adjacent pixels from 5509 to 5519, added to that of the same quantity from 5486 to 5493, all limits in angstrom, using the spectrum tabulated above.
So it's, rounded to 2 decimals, 0.56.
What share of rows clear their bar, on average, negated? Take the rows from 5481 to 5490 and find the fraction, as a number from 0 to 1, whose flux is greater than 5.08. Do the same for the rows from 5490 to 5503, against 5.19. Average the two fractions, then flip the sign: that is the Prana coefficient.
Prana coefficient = -0.61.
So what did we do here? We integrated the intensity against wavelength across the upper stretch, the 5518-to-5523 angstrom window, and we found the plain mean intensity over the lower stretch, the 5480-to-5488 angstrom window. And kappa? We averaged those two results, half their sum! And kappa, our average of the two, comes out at 17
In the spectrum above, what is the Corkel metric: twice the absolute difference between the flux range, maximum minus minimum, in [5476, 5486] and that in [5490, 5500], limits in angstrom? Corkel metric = 0.52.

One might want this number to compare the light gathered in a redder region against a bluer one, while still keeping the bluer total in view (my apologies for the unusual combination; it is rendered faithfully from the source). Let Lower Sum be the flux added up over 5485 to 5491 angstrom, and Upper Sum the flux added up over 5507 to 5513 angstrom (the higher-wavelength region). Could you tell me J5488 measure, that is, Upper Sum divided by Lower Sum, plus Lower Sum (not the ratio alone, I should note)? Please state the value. 27.7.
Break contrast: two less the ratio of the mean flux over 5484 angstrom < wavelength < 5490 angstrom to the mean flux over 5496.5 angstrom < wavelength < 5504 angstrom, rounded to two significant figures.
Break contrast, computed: 0.95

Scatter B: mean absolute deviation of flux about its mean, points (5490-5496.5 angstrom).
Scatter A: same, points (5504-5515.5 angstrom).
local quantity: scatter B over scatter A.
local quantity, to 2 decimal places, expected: 1.35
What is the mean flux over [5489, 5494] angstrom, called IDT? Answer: 5.6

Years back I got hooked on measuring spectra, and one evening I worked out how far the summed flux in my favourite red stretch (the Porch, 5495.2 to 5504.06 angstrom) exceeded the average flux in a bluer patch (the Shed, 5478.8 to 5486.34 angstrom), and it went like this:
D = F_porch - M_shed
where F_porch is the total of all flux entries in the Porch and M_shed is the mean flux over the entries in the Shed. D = 30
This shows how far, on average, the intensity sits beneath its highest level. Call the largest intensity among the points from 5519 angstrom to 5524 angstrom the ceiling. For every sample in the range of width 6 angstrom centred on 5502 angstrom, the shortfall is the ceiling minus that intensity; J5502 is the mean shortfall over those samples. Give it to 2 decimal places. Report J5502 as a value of 0.59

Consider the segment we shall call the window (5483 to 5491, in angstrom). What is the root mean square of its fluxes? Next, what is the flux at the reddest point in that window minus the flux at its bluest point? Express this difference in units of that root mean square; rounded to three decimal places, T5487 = 0.032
